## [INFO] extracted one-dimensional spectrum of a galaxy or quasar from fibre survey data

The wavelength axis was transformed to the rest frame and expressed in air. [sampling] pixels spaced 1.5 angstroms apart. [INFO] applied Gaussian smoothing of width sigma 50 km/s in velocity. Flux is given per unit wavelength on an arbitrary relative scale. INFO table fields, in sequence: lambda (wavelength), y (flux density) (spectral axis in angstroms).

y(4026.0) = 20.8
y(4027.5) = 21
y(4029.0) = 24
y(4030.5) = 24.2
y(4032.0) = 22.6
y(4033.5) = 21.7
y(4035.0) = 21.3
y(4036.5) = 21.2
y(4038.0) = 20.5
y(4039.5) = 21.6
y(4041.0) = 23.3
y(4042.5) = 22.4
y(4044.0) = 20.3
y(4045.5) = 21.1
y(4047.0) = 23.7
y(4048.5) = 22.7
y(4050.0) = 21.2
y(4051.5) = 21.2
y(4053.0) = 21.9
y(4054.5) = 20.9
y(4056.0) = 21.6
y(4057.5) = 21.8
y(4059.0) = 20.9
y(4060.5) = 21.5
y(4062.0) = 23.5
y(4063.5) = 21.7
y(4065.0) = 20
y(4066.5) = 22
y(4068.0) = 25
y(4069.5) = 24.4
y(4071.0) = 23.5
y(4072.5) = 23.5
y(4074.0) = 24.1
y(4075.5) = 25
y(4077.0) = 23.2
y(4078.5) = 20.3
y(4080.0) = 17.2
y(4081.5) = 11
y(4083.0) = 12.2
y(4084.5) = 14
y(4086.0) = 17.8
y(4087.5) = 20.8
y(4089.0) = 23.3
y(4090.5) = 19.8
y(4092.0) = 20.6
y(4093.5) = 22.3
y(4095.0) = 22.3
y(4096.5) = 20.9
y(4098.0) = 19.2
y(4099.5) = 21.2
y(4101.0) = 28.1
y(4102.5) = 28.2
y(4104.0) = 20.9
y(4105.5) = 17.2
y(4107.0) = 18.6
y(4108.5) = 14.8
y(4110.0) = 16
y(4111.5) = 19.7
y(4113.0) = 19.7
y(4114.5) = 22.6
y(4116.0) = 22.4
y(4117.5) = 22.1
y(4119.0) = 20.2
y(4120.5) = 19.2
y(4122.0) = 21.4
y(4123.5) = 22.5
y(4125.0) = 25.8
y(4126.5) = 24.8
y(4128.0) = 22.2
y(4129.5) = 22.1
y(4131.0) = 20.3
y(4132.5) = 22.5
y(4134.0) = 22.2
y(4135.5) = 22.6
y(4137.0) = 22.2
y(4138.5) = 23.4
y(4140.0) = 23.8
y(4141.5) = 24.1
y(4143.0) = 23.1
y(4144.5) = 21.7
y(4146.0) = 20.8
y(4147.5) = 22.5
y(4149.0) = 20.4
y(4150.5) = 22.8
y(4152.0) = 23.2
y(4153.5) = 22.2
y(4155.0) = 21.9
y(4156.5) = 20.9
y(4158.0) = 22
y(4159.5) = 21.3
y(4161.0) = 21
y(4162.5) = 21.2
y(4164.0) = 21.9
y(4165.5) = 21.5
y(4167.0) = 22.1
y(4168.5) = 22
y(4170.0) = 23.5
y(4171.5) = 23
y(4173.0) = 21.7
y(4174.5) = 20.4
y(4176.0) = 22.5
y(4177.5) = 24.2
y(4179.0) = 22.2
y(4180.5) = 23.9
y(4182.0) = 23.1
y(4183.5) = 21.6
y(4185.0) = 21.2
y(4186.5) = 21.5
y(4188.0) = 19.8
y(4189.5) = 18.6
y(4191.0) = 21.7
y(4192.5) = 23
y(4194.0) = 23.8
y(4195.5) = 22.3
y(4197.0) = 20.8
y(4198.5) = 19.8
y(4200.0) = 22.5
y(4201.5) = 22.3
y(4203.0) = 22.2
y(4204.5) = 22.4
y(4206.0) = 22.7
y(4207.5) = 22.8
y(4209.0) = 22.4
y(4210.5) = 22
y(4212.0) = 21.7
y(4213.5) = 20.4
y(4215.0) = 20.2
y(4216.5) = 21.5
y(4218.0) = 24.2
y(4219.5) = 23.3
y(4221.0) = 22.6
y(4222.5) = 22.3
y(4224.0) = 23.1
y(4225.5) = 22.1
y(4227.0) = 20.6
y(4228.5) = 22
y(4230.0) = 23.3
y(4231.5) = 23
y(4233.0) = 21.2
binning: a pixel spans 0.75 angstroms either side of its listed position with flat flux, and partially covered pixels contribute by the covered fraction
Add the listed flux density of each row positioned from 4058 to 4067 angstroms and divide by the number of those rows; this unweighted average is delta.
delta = 21.6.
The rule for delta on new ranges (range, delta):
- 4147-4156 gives 22.2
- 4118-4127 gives 22.3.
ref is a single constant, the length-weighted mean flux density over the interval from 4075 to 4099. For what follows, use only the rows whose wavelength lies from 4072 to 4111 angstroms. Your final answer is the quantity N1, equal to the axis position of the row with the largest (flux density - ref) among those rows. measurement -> 4102.5 angstroms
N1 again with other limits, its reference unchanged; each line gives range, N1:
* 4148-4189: 4177.5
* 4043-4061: 4047.0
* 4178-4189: 4180.5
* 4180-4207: 4180.5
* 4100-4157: 4102.5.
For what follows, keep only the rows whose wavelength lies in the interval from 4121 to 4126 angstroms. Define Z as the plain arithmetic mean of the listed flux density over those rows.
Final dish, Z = 23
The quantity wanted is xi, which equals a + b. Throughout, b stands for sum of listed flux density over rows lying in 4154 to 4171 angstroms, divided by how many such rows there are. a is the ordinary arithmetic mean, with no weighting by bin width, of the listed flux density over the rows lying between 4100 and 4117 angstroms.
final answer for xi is 42.5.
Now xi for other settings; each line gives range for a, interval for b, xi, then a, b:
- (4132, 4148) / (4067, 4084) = 43.5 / 22.6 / 20.9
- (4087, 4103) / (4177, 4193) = 44.3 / 22.4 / 21.9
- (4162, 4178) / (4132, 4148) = 44.8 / 22.2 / 22.6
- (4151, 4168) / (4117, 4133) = 43.8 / 21.7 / 22.1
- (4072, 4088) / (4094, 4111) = 39.7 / 19.0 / 20.7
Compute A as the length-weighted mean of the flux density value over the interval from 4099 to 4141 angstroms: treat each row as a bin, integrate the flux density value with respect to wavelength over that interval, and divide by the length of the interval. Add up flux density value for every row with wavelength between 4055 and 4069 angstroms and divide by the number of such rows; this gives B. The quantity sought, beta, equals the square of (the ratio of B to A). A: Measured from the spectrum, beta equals 1.03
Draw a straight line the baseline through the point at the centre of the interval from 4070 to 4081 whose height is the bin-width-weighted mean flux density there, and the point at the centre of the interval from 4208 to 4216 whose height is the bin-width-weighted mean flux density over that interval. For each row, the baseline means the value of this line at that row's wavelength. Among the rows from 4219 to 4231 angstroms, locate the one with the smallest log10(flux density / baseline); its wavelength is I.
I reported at 4227.0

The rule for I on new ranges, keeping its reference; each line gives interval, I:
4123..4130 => 4129.5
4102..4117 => 4108.5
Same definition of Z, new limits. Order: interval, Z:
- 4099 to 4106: 23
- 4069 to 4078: 24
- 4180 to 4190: 21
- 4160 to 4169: 22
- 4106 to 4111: 16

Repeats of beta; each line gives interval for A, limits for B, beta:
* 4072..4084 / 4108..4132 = 1.17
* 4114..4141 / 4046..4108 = 0.90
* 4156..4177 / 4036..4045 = 0.97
